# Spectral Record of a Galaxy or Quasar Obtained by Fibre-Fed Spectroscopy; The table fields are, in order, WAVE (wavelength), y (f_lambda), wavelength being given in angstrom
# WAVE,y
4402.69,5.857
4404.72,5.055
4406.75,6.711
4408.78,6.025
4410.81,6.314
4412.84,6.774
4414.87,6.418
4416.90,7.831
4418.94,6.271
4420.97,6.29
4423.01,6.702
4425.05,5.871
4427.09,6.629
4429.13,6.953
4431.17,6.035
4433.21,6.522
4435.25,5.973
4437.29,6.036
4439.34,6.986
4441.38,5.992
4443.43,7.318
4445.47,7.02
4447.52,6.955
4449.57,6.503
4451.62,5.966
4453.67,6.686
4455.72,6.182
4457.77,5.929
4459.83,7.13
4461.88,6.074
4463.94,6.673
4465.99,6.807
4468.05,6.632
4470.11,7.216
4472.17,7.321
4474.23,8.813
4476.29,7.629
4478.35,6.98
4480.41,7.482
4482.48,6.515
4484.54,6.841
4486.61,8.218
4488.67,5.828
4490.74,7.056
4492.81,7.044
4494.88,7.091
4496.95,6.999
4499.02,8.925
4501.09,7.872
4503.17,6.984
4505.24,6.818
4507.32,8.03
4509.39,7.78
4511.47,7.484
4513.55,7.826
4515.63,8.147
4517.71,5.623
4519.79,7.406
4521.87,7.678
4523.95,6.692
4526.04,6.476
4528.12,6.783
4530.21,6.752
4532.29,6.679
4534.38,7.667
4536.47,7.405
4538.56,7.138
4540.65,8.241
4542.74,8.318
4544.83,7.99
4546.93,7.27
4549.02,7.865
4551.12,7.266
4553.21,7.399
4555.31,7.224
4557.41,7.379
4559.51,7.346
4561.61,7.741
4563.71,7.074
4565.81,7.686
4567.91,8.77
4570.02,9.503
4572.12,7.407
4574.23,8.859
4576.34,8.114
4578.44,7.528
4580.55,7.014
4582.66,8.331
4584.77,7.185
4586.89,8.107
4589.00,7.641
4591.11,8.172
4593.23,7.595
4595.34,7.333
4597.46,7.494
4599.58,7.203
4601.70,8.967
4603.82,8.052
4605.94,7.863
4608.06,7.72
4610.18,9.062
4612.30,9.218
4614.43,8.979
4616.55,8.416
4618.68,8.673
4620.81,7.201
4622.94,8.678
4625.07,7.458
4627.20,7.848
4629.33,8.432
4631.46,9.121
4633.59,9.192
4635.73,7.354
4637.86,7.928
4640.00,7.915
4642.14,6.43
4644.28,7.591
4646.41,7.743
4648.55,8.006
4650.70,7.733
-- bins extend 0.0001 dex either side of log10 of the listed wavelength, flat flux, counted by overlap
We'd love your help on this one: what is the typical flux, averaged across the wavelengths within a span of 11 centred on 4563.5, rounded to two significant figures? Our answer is 7.7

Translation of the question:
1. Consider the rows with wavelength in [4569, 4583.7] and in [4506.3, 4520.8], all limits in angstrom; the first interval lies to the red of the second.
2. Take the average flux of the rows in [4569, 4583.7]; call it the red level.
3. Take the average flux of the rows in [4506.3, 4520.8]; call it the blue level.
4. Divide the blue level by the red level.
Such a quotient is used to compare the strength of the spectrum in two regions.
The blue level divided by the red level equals 0.92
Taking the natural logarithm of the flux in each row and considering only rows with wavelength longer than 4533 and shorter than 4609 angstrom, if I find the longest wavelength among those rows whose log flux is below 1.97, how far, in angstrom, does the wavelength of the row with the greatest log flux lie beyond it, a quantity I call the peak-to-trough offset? -10.5 angstrom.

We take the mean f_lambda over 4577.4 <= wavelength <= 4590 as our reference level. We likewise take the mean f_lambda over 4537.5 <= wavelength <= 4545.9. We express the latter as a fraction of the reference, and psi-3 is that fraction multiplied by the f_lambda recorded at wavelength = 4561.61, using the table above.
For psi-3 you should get 8.03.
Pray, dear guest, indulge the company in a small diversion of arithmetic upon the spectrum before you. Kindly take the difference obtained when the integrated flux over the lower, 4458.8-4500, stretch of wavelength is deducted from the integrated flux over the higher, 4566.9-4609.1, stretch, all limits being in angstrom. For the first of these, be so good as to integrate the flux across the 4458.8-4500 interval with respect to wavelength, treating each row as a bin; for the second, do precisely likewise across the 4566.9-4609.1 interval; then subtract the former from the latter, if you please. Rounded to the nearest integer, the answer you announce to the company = 40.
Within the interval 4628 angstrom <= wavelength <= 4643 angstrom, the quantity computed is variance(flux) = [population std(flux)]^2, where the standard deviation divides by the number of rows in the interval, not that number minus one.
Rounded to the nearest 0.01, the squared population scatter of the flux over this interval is 0.82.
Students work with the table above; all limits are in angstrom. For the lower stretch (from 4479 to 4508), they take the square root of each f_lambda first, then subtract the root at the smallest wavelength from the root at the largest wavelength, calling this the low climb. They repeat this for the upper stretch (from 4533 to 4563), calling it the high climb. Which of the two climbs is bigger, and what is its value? 0.10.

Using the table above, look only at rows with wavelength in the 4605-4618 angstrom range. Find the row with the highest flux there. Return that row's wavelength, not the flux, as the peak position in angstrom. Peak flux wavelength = 4612.30 angstrom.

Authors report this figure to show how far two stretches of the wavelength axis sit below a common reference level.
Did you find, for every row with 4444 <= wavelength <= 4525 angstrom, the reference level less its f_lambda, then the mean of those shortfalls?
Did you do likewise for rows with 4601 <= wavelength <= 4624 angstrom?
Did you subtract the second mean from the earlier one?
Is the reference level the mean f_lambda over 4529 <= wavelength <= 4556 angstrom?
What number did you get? 1.3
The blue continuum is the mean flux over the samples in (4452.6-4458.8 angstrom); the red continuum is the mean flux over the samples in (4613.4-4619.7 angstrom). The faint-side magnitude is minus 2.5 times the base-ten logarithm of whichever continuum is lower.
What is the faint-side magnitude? -1.99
